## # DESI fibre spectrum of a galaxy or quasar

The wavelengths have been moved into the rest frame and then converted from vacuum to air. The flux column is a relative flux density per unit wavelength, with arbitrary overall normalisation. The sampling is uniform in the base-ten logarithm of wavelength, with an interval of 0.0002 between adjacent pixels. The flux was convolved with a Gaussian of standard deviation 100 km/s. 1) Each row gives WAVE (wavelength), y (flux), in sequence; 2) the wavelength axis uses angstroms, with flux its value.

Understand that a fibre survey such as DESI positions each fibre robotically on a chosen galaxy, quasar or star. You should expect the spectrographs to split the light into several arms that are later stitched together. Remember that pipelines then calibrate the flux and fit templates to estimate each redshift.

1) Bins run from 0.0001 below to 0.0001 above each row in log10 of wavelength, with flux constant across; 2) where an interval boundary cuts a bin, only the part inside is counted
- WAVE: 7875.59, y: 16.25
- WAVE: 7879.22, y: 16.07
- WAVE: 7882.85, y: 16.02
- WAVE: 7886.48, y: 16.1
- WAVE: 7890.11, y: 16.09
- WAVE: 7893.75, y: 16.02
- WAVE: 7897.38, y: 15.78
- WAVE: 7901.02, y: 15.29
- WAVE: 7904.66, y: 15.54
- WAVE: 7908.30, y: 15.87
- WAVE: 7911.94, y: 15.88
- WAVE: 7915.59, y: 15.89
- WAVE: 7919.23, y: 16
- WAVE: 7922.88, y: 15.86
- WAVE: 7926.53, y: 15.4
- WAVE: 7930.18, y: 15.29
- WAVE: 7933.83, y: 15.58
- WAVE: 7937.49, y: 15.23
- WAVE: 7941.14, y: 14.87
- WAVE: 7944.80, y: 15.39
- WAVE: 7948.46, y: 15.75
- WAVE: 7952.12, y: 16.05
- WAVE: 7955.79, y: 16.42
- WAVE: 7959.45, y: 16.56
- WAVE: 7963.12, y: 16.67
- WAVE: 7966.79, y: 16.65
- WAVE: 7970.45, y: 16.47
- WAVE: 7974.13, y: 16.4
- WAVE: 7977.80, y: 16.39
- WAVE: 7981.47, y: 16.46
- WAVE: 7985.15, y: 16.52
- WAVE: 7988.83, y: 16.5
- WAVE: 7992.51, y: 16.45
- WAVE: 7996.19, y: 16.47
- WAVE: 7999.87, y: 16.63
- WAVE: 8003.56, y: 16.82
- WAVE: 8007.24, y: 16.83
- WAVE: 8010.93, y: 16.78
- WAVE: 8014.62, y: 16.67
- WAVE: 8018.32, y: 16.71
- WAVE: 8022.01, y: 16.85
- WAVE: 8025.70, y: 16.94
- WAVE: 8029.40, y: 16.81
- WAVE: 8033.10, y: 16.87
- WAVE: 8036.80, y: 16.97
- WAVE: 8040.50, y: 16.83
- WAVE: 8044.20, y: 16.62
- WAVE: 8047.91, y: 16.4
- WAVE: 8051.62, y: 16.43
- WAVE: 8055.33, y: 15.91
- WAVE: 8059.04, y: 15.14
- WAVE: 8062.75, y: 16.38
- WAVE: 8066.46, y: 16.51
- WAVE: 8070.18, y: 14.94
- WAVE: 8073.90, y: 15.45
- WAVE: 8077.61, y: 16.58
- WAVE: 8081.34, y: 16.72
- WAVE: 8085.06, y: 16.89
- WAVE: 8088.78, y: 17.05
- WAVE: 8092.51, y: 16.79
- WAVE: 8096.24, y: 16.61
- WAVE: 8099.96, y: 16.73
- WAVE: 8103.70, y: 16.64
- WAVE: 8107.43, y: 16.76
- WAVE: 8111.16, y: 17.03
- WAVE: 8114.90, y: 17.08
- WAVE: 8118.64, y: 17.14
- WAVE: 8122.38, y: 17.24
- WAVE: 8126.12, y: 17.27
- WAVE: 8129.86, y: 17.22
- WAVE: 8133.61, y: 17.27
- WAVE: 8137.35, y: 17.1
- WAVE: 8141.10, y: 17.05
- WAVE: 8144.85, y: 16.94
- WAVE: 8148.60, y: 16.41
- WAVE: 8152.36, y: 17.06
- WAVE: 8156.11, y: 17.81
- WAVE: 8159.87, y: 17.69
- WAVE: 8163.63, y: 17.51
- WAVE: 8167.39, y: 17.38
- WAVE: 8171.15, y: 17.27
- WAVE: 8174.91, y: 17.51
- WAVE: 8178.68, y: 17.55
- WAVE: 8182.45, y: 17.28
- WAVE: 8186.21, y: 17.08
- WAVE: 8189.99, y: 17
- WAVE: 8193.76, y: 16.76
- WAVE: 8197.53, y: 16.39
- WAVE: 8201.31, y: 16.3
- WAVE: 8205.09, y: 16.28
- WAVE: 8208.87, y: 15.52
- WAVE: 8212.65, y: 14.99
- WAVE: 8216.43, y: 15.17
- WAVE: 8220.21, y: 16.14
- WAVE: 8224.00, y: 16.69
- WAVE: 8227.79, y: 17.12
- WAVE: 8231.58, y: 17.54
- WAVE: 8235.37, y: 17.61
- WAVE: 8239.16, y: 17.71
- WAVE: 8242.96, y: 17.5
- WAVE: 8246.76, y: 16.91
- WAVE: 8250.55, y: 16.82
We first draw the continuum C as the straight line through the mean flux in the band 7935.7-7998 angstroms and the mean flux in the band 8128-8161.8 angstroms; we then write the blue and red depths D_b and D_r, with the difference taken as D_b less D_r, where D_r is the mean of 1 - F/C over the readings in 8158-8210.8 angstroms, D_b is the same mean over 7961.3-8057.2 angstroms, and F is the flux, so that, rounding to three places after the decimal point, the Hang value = -0.036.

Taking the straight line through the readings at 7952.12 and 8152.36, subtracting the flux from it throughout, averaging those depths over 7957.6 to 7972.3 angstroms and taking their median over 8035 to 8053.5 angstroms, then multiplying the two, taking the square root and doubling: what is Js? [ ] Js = 0.45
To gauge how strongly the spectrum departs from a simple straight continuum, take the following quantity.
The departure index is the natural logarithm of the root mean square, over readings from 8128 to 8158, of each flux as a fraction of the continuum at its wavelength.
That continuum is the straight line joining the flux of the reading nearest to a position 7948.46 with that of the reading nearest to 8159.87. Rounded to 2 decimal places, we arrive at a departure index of -0.02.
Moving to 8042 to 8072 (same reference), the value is -0.04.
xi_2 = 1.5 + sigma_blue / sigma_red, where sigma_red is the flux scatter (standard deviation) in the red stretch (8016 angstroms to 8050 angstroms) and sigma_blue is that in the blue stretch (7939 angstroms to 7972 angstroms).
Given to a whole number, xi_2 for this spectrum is 5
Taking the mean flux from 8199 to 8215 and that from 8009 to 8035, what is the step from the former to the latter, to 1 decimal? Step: 1.0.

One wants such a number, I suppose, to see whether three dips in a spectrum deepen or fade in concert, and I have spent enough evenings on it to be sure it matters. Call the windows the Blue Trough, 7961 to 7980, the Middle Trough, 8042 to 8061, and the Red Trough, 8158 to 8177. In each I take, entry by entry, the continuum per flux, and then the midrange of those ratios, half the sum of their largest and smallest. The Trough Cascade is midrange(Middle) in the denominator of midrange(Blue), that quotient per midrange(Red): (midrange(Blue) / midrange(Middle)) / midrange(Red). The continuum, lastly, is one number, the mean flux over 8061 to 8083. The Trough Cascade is 1.04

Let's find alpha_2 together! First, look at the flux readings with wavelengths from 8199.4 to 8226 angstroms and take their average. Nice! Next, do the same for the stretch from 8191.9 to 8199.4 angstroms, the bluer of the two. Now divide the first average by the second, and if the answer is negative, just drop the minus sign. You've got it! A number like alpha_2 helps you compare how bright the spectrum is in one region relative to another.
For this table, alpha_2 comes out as 0.96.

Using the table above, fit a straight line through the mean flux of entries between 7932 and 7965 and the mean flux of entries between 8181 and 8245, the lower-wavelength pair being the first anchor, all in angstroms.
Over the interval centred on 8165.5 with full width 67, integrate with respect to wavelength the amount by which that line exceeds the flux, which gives -45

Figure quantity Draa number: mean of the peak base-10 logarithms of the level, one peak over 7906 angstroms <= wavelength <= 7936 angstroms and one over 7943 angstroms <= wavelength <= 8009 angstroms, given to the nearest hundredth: 1.22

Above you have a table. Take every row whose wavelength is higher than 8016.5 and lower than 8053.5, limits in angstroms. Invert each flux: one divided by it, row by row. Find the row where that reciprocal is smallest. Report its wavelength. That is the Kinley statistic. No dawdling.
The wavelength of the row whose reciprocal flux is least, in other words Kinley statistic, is 8036.80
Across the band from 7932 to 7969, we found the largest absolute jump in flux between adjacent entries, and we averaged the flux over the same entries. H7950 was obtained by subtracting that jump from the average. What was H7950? 15.4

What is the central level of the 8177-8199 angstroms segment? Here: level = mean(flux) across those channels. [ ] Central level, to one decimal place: 17.0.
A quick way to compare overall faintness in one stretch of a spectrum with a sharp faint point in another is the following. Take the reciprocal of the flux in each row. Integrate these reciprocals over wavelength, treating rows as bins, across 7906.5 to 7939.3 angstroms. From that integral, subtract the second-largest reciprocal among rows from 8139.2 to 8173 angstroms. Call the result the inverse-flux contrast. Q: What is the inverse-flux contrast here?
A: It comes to 2.04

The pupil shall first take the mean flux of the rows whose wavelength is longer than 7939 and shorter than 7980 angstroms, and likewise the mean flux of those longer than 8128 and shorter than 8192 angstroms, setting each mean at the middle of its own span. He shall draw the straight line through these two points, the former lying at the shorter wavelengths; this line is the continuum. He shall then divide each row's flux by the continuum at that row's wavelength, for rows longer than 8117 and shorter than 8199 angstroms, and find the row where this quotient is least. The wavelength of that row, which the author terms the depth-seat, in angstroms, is 8197.53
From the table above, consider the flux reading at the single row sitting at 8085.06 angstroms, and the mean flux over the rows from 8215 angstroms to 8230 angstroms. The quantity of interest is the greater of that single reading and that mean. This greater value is 16.9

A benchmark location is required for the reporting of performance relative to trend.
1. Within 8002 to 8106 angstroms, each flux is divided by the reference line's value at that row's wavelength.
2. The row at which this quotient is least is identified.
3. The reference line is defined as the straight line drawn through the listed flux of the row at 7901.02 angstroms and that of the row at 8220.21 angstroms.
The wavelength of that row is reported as 8070.18 angstroms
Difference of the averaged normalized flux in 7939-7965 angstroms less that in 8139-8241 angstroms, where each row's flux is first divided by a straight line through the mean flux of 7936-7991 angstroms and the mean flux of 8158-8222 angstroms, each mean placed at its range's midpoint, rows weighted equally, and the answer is -0.02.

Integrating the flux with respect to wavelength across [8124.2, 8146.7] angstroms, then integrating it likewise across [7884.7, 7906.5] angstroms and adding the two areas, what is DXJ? 730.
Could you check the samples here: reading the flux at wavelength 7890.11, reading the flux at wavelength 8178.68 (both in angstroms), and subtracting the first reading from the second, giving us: 1.5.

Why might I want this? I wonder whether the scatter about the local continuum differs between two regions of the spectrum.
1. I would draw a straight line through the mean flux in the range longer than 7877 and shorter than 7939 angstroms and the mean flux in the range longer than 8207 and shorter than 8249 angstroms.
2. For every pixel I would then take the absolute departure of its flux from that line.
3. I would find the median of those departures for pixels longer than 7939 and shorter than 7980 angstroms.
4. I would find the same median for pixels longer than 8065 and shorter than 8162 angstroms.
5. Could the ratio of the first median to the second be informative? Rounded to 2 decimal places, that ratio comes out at 0.77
